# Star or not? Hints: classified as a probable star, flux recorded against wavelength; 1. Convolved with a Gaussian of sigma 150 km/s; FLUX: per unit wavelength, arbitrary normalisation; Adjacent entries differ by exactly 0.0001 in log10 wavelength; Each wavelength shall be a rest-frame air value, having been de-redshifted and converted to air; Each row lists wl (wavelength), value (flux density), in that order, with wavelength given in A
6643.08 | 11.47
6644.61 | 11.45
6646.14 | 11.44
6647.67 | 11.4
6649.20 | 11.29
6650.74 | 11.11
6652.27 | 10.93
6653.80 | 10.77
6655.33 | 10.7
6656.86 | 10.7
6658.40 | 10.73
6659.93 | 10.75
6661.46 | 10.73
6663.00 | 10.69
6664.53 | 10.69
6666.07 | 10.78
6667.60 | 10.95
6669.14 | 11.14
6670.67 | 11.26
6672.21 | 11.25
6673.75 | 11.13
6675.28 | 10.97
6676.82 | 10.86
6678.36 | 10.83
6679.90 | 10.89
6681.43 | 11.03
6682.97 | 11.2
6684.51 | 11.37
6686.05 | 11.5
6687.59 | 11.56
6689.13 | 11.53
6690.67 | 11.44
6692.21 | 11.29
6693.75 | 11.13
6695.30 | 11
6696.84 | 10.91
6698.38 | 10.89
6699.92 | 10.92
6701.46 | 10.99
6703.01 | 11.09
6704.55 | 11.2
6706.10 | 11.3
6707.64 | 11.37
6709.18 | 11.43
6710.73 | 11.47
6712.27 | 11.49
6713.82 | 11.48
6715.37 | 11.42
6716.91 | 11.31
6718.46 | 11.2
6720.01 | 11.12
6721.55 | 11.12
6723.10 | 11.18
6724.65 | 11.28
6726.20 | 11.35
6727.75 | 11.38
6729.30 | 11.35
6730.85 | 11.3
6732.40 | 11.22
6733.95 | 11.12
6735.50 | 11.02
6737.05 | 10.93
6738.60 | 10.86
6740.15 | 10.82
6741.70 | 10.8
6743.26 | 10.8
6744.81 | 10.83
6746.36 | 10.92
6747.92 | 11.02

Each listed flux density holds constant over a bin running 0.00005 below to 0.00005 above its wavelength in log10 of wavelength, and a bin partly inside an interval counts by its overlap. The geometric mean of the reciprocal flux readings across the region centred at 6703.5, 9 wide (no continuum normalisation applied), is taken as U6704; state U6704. 0.0897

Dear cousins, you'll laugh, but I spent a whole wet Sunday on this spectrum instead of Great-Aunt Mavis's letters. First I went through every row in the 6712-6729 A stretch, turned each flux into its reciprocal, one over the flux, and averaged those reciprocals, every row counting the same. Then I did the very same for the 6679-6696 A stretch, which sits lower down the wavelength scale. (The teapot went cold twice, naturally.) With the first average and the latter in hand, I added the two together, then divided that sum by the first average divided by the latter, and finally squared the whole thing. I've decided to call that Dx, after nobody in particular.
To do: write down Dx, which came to 0.0316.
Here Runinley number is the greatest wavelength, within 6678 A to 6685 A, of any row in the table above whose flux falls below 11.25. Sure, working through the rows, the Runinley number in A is 6682.97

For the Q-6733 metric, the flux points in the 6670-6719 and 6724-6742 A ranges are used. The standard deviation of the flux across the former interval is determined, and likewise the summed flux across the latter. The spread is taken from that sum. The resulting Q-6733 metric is 133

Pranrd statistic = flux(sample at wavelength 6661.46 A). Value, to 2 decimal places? 10.73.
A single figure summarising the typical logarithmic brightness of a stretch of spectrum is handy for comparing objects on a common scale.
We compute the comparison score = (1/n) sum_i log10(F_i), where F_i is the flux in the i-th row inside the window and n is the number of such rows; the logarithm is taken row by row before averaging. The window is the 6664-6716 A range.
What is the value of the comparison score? 1.05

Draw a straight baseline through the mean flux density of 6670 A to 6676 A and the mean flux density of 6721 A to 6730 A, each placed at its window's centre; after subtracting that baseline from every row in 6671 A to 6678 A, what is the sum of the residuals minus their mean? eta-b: -0.3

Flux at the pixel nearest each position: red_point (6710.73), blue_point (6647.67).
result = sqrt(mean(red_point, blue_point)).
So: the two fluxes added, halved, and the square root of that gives 3.38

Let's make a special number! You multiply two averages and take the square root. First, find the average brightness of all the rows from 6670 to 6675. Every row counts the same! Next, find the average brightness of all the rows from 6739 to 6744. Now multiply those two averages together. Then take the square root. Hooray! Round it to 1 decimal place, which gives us 11.0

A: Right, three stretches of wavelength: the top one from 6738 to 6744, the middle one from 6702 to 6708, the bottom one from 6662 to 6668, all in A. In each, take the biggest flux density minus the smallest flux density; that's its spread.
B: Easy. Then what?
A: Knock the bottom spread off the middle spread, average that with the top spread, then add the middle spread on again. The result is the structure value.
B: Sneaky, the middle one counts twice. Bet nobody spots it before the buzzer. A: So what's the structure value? 0.32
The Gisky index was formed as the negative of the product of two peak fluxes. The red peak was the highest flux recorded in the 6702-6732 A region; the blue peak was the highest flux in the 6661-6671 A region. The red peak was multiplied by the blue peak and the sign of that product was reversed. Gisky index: -129.4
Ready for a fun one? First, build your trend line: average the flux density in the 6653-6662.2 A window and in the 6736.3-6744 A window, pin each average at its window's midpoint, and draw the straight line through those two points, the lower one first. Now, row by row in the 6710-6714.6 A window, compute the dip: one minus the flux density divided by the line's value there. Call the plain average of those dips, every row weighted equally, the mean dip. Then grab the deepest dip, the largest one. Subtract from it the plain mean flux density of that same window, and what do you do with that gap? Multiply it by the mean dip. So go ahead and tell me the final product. 0.7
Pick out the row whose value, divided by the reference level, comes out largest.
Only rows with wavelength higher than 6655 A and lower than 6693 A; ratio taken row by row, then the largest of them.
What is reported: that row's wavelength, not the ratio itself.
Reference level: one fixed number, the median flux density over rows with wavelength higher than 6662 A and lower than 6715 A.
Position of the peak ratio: 6687.59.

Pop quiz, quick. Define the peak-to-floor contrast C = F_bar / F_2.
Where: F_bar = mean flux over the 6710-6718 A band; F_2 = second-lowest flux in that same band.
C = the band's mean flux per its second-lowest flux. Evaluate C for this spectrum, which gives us 1.00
